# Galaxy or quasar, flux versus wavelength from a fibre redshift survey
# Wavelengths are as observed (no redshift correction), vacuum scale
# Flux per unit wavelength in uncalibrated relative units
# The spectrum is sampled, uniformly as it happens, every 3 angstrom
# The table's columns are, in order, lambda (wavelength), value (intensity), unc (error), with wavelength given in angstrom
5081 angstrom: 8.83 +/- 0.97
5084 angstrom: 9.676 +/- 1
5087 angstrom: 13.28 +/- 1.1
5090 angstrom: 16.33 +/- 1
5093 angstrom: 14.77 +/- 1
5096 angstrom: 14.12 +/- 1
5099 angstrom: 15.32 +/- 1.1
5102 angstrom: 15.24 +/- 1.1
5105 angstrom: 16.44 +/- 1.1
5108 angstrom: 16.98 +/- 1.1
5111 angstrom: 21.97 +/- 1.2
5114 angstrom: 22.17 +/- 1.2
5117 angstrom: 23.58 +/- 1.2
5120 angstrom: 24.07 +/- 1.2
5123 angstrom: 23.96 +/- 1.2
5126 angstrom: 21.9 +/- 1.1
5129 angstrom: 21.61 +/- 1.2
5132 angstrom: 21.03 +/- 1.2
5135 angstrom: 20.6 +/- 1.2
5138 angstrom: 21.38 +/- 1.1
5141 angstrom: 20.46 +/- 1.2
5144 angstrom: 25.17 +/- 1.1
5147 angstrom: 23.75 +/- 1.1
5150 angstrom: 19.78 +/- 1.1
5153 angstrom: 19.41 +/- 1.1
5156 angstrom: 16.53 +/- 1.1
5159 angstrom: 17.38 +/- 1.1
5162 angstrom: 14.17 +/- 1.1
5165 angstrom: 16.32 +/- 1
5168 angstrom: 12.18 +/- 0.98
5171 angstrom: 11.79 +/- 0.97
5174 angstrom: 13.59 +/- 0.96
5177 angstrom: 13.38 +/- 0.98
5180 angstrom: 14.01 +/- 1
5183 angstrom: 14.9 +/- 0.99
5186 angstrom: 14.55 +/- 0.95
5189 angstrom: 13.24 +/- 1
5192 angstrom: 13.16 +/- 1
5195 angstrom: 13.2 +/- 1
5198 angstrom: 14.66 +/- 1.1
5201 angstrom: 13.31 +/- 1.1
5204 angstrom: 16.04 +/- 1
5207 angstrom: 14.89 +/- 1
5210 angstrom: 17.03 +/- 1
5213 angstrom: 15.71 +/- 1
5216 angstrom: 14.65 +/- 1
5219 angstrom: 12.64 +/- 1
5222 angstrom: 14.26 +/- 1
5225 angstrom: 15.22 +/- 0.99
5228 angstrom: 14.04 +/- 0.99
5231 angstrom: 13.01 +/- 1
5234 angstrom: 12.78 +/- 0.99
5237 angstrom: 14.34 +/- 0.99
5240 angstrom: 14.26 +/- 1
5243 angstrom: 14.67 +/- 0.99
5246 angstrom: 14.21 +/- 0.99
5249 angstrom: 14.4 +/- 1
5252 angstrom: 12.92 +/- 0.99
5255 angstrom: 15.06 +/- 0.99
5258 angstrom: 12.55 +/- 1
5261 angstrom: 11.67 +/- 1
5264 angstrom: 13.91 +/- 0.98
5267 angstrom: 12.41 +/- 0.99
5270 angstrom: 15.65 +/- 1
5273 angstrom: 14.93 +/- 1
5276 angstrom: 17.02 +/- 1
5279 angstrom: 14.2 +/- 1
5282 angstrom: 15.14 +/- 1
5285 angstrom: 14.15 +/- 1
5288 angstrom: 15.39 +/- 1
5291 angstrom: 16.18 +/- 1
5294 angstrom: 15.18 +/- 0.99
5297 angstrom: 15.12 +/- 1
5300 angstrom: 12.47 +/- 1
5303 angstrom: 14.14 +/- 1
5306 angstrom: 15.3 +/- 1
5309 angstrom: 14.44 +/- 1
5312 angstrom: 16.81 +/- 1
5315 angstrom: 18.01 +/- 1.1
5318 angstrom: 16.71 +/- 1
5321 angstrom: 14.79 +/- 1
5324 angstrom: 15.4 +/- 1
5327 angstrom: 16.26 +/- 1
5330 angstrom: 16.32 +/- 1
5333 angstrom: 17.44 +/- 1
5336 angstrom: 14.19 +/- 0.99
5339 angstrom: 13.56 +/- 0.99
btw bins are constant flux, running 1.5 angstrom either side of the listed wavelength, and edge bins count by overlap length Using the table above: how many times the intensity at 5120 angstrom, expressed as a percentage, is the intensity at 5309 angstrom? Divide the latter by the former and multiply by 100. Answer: 60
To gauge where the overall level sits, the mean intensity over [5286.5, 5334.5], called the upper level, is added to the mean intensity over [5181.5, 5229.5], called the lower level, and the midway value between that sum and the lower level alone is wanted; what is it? 22.3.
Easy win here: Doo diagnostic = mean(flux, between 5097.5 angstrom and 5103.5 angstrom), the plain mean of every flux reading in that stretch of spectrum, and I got 15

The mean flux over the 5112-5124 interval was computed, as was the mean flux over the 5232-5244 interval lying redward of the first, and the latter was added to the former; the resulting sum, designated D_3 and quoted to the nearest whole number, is 37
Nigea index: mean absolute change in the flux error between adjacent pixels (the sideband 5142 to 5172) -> 0.014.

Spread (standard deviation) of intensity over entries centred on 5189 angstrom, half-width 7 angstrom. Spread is 0.8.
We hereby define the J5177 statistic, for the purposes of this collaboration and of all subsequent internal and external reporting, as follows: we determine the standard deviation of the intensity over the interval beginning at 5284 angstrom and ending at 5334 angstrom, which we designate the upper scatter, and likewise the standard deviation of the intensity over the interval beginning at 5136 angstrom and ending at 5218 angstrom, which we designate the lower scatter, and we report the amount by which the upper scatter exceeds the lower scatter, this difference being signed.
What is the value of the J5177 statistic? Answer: -2.1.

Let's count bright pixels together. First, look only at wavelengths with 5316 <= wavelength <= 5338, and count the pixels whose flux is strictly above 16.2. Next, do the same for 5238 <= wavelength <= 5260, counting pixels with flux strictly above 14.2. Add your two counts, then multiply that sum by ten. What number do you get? 90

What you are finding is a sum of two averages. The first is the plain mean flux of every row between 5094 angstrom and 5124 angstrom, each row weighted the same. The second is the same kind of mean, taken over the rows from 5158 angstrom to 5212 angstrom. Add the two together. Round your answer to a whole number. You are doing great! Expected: 34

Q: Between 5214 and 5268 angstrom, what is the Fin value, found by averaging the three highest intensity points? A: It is 15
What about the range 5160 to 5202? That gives 15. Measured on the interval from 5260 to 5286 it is 16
